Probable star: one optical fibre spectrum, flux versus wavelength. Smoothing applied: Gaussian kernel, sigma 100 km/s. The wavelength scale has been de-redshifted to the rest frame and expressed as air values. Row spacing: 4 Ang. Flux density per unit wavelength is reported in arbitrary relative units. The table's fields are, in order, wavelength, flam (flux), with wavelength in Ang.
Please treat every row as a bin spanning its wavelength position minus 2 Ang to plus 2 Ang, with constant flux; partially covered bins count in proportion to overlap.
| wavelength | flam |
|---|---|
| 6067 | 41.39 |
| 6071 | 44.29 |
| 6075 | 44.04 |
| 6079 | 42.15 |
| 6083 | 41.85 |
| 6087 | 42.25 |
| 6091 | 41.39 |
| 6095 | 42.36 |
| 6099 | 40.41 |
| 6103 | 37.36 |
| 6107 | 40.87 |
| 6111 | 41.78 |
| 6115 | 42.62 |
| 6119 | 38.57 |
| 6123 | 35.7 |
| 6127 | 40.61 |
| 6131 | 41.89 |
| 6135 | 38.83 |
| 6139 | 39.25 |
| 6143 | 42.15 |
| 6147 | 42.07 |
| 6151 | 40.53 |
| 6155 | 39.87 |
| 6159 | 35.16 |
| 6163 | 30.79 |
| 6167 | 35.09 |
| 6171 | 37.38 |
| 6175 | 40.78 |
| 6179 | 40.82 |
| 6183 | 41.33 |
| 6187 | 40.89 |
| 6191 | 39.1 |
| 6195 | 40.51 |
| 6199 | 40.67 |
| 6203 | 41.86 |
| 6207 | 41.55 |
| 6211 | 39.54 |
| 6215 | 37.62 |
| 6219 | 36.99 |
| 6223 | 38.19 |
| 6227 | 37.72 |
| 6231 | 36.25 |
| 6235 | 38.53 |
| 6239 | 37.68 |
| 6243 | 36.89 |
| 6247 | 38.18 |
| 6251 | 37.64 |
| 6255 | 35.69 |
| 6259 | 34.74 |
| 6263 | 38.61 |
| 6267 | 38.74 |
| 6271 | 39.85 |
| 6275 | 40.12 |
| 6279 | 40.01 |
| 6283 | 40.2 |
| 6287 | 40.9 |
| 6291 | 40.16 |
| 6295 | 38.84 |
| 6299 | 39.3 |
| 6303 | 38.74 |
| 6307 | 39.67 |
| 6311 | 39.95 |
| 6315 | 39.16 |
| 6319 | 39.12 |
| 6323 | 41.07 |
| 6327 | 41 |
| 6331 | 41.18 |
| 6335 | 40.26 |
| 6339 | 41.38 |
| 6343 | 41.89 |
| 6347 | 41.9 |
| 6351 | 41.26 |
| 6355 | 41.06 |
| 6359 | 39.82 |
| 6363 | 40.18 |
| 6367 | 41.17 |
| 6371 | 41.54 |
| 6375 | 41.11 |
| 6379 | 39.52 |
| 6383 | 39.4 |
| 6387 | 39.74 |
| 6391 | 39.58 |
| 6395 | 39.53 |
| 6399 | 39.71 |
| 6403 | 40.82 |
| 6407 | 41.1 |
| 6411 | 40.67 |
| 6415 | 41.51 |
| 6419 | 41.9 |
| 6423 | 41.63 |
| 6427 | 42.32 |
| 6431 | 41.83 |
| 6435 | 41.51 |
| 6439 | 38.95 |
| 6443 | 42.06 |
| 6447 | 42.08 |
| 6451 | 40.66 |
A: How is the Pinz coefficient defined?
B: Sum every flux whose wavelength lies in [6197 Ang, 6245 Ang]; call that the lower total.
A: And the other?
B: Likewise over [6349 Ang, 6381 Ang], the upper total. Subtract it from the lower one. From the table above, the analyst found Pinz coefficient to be 138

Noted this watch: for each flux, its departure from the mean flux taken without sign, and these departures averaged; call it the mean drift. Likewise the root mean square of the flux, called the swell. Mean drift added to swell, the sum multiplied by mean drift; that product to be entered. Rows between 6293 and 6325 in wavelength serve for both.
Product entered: 22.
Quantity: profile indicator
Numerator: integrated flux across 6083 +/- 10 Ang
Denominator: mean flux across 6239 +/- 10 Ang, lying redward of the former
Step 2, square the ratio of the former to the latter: 510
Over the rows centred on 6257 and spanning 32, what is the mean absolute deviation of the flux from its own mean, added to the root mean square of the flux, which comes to 38.9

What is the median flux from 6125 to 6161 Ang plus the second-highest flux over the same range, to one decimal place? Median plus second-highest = 82.6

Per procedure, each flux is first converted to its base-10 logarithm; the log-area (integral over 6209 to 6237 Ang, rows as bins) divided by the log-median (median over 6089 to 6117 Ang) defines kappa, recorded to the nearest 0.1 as 27.3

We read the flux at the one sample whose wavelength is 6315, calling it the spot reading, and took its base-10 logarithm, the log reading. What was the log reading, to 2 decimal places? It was 1.59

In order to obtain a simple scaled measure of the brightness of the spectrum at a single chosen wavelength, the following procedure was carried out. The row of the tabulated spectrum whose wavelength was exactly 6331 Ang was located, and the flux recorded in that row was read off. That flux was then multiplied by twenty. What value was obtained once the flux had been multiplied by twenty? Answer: 824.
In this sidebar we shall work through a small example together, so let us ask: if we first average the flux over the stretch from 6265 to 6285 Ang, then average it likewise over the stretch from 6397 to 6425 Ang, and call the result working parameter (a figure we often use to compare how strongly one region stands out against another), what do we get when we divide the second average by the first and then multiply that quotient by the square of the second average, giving 1739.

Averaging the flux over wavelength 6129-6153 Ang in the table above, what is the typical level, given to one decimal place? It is 40.8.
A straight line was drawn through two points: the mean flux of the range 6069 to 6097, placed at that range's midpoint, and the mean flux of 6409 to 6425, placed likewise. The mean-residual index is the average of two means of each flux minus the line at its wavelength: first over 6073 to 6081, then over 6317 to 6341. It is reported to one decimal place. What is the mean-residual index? -0.3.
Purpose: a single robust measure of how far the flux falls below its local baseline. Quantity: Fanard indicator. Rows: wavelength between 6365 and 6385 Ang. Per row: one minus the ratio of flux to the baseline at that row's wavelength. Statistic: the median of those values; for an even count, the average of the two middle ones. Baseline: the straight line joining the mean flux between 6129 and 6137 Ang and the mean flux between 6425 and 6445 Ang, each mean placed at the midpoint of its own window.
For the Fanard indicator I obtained 0.00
